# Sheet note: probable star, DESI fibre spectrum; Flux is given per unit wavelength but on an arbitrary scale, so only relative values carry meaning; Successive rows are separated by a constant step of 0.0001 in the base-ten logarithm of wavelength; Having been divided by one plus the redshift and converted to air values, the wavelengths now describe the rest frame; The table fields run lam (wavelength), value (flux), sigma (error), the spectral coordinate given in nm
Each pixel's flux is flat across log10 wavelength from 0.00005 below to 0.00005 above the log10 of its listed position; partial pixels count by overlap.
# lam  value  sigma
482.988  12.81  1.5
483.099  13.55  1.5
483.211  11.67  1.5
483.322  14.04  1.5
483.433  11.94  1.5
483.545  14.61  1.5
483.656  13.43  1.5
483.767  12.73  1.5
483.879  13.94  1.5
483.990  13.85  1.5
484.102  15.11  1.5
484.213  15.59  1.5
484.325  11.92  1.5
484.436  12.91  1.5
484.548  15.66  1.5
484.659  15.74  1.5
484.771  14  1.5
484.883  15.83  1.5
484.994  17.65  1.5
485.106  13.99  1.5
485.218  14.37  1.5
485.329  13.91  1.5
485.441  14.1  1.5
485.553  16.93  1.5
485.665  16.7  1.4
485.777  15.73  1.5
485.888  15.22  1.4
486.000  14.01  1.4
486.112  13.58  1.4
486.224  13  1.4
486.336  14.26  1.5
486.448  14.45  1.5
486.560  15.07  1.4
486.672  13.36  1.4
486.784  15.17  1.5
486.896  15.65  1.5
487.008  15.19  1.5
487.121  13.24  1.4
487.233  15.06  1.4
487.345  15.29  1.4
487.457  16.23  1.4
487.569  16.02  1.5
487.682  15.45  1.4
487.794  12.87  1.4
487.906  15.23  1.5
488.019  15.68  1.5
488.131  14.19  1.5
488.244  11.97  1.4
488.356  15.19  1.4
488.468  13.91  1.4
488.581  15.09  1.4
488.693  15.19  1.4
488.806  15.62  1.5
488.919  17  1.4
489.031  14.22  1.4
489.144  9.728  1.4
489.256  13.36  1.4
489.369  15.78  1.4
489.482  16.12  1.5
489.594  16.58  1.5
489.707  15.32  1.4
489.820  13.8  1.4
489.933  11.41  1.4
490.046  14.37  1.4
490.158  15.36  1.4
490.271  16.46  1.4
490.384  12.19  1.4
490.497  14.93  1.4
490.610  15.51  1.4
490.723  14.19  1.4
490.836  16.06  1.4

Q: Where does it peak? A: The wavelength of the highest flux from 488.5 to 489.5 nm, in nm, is 488.919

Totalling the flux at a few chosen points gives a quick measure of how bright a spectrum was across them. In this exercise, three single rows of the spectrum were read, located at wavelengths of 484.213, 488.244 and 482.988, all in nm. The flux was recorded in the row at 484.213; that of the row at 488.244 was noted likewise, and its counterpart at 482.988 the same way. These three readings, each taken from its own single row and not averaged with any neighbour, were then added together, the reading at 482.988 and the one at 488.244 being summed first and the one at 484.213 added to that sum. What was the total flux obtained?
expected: 40.4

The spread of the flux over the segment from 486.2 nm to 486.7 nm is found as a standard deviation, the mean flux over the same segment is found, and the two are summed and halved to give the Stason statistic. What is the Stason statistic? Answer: 7.4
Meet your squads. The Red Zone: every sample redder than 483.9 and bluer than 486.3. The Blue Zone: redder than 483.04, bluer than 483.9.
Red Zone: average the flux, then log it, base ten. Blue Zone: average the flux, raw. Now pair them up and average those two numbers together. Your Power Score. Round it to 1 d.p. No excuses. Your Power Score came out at 7.2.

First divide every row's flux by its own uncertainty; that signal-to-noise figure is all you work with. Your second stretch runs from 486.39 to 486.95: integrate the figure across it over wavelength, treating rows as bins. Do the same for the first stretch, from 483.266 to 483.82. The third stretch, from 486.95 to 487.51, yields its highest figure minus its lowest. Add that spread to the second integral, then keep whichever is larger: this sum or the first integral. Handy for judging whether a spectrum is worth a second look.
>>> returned 7.8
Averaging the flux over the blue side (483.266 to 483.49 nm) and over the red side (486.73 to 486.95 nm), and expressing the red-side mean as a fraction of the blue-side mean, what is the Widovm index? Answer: 1.19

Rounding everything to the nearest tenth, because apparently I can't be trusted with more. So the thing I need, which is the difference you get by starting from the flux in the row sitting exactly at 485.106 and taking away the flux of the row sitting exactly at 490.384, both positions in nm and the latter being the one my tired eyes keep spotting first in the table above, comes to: 1.8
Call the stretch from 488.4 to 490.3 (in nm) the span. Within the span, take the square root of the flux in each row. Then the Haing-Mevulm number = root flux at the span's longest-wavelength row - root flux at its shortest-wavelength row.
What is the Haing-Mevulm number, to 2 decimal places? 0.33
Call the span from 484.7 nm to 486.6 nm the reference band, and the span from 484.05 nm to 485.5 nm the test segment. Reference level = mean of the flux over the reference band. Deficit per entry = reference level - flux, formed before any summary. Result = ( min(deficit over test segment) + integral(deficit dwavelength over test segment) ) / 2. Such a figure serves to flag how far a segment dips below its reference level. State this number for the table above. -1.2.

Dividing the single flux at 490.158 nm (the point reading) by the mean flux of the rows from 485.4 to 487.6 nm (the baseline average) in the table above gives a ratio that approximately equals 1.030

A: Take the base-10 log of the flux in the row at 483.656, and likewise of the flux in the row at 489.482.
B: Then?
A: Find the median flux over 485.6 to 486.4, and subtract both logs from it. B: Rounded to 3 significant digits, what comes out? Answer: 11.9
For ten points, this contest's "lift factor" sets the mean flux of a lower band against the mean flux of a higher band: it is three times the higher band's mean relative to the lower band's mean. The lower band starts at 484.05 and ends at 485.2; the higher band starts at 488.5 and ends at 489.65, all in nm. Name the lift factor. 3.01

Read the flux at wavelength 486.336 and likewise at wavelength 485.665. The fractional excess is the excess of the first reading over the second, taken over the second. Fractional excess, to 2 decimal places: -0.15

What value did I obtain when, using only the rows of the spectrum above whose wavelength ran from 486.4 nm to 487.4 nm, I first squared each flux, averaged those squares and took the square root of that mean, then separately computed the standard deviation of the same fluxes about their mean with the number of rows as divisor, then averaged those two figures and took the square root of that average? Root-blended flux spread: 2.79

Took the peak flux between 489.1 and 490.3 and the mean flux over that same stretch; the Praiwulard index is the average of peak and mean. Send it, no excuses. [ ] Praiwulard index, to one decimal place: 15.5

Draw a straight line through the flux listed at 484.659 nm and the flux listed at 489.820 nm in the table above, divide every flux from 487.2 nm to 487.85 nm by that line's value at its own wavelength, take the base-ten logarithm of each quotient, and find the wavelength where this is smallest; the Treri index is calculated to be 487.794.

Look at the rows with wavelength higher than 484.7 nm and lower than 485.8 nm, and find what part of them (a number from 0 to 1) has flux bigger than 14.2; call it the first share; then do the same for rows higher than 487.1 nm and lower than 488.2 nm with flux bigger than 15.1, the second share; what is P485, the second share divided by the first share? 1.0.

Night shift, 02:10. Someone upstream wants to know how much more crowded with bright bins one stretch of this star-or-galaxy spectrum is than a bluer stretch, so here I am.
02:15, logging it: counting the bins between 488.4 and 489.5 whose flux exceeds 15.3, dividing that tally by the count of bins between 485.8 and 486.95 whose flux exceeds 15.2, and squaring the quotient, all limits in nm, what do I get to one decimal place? 4.0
